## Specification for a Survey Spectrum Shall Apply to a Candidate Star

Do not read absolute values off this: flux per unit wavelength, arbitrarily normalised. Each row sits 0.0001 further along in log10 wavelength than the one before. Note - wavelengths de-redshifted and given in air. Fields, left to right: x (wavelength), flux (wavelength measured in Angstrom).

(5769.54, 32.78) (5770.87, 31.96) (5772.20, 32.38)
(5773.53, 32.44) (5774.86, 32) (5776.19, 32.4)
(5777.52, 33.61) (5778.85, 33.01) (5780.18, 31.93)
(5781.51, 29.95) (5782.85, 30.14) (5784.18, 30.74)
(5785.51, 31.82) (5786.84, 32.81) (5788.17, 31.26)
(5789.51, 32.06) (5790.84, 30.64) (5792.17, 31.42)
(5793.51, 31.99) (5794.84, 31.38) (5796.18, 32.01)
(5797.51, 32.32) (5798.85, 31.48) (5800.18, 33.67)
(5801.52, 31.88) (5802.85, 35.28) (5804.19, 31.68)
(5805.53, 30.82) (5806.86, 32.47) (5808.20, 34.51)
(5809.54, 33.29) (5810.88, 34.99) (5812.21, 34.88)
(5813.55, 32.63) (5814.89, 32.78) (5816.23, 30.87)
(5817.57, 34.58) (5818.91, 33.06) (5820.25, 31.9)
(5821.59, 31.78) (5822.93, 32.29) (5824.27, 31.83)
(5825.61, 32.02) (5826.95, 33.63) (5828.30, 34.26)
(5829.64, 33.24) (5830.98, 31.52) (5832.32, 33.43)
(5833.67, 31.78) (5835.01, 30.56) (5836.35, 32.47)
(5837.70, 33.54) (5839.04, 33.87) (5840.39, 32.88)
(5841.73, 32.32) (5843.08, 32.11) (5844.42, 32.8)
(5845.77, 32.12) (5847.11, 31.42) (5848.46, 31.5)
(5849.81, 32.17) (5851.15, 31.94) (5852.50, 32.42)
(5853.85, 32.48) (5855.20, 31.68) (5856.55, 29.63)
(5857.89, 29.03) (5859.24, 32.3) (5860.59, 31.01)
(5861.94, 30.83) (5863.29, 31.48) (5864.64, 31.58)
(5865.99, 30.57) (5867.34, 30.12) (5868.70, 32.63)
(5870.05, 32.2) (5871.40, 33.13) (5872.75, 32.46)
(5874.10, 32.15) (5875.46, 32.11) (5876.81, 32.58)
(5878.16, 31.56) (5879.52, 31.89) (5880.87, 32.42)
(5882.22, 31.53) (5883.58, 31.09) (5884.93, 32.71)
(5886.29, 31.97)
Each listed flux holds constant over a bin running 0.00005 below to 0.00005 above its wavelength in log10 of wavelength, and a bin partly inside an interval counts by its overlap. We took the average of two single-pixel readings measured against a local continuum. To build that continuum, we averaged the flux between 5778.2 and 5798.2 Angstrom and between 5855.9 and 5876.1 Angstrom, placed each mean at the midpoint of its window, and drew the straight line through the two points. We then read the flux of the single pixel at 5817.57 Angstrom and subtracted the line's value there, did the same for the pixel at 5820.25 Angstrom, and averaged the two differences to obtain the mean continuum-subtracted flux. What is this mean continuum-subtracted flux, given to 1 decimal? 1.7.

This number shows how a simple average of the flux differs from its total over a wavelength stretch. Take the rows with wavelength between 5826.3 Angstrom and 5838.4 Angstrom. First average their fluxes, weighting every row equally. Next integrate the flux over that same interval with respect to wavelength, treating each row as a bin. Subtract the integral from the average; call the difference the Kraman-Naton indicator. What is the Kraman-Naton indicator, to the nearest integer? -363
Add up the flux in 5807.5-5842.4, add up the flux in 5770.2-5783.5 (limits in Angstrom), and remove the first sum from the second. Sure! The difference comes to -535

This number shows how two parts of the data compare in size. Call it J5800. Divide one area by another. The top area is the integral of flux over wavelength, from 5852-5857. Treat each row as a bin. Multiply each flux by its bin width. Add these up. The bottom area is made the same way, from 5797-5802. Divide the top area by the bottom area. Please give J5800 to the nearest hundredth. 0.98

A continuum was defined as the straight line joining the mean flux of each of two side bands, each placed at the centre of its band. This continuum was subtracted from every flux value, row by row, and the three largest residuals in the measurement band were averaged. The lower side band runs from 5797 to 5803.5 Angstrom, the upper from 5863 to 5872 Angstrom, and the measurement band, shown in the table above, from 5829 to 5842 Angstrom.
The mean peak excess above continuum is 1.4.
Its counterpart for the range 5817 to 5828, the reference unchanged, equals 1.2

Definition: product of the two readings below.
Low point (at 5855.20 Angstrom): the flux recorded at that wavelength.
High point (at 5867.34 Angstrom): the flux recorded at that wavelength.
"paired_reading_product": 954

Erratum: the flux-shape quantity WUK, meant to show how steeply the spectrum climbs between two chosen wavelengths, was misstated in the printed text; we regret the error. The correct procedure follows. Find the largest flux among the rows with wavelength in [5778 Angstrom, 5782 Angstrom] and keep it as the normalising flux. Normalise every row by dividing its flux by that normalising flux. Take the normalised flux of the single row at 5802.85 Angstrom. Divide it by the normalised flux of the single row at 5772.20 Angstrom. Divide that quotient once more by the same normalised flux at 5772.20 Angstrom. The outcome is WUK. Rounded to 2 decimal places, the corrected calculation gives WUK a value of 1.11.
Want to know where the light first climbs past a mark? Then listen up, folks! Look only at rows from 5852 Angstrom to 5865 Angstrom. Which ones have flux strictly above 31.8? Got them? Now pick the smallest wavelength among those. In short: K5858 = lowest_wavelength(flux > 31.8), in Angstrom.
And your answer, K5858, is 5852.50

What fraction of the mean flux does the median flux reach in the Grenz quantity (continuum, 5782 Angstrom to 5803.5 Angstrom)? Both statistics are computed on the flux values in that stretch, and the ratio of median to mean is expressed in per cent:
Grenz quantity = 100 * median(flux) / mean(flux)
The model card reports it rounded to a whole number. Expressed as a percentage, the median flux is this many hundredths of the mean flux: 100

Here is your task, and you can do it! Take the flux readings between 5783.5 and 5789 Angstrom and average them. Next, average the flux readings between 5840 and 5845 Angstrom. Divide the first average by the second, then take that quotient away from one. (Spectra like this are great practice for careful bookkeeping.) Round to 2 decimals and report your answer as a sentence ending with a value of 0.03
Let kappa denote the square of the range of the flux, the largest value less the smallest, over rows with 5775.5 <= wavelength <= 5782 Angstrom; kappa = 13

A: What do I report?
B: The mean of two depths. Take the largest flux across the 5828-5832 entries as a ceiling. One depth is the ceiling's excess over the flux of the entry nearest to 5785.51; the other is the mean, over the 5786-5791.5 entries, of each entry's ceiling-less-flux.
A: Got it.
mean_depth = 2.50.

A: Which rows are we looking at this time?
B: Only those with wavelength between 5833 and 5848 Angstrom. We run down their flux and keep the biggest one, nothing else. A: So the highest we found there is 33.87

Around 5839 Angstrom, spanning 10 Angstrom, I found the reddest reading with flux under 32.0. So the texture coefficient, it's 5835.01 Angstrom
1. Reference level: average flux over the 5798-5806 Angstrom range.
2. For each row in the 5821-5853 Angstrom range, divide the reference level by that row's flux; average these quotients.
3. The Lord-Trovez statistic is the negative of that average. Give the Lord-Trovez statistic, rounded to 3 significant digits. -1.00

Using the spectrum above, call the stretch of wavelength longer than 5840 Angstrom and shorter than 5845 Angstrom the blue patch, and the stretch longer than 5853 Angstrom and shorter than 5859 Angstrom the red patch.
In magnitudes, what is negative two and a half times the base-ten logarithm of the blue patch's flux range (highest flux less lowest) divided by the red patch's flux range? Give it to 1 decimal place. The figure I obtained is 1.6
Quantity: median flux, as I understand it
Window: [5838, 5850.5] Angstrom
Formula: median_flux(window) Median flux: 32.2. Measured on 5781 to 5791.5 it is 31.0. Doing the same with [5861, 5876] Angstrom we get 32.1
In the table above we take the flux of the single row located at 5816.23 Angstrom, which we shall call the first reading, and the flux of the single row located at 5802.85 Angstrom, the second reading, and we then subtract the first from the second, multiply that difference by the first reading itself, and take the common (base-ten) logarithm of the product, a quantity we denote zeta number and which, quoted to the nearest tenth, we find 2.1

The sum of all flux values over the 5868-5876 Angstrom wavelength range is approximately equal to 195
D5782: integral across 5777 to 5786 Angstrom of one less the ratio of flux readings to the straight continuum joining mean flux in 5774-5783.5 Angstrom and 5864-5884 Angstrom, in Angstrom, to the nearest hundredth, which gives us 0.08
